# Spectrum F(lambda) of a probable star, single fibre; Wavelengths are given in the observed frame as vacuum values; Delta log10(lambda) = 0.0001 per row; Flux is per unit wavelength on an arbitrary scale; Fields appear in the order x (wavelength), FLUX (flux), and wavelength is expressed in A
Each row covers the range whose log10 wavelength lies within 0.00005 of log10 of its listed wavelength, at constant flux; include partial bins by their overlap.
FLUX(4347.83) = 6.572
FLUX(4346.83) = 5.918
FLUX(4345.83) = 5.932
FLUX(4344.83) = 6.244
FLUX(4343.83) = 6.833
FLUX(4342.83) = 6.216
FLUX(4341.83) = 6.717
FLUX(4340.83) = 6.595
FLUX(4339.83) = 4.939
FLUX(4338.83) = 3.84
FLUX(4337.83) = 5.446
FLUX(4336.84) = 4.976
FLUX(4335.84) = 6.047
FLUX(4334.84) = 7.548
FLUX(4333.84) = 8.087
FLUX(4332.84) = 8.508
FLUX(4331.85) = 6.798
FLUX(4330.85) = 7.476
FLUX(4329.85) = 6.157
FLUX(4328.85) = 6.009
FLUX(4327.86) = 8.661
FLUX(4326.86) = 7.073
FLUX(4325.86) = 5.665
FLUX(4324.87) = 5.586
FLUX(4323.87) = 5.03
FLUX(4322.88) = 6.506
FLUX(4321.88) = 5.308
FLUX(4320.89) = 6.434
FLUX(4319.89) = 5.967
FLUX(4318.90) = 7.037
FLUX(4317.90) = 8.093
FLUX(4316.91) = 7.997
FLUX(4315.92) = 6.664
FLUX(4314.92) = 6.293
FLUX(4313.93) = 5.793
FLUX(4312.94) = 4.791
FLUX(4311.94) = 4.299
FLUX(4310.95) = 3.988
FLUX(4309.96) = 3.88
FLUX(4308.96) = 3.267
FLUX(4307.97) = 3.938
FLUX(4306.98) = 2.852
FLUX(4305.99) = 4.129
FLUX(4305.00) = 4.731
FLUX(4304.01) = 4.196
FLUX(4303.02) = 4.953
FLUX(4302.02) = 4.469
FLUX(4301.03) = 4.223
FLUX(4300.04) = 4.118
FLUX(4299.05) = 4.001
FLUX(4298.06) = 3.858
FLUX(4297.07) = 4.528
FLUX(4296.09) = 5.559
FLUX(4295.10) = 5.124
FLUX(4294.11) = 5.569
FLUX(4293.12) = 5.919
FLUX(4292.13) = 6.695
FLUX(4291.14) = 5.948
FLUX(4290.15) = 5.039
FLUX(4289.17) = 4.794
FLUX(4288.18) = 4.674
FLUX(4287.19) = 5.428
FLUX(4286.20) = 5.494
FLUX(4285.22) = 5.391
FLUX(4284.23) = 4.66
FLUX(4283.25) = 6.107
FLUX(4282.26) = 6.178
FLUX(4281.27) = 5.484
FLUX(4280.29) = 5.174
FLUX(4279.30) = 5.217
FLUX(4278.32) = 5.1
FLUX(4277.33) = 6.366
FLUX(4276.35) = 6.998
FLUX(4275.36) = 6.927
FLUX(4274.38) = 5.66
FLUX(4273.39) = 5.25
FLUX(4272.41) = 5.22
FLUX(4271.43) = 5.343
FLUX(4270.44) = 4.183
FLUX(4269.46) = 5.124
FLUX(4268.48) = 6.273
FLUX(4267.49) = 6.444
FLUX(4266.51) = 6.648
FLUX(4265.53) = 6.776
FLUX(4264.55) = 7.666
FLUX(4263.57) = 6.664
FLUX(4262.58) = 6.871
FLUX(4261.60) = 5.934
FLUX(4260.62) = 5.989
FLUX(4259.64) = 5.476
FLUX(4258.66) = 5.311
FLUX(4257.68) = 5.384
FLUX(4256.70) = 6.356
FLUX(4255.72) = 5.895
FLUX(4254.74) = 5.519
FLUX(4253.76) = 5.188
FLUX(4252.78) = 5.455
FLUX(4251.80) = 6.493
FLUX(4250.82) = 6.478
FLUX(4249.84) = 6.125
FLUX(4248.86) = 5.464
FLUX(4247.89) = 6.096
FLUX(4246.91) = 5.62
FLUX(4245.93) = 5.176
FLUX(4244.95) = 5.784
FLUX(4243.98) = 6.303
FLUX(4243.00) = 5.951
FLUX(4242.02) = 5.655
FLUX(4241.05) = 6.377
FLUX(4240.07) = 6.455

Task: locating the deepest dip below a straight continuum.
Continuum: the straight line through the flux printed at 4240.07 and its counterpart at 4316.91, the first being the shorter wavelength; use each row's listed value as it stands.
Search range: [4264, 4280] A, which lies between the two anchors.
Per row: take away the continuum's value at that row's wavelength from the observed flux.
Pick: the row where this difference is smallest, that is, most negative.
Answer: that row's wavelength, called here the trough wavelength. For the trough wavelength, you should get 4270.44 A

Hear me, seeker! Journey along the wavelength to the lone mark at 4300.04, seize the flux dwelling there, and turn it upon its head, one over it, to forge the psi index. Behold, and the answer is 0.24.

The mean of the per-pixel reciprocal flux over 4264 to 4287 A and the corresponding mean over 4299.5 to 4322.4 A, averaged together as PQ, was 0.193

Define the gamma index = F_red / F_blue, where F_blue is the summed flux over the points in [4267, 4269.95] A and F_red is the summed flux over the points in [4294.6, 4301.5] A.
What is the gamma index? 1.8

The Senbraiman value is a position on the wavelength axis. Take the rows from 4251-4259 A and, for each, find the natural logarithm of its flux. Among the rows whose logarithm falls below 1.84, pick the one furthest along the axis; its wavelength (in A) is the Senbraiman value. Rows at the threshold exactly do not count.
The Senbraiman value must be 4258.66 A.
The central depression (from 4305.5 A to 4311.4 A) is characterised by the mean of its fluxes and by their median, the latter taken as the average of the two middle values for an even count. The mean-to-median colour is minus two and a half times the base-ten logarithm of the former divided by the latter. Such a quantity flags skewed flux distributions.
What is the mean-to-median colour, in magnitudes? 0.07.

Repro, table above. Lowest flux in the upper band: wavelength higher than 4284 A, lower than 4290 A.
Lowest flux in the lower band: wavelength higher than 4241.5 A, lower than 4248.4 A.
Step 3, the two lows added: 9.8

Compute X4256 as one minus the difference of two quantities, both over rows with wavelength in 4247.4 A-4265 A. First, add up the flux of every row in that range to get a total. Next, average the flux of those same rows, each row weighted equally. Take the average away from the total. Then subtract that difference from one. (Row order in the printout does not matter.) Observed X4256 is -101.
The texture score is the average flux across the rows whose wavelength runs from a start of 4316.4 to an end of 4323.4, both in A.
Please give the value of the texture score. 6.8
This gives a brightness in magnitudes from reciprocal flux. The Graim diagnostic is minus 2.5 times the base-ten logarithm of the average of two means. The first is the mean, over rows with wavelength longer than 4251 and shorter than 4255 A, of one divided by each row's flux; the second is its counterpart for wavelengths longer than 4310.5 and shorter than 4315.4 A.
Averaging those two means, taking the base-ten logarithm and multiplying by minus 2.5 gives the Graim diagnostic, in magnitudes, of 1.80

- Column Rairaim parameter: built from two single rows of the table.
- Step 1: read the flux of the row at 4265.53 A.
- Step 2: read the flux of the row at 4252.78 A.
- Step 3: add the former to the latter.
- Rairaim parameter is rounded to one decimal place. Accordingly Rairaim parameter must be 12.2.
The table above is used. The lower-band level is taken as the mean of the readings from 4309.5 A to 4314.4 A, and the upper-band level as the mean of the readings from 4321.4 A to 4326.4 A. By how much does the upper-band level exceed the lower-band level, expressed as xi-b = 1.1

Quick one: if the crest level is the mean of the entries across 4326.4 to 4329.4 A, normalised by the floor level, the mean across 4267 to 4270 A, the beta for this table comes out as 1.22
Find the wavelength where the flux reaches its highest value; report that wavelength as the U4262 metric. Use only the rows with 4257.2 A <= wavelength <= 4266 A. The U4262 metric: 4264.55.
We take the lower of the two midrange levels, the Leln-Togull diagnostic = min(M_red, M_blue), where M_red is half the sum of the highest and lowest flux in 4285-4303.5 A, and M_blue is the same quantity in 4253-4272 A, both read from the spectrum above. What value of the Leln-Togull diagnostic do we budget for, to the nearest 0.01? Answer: 5.28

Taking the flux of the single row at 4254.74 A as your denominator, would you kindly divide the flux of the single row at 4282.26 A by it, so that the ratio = 1.12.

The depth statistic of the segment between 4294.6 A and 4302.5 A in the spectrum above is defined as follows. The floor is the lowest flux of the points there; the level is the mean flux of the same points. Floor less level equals -0.63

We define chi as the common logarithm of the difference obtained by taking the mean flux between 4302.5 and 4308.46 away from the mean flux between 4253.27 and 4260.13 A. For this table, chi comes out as 0.16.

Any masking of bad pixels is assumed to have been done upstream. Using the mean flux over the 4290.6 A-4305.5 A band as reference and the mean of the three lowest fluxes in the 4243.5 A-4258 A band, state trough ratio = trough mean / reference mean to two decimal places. 1.07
